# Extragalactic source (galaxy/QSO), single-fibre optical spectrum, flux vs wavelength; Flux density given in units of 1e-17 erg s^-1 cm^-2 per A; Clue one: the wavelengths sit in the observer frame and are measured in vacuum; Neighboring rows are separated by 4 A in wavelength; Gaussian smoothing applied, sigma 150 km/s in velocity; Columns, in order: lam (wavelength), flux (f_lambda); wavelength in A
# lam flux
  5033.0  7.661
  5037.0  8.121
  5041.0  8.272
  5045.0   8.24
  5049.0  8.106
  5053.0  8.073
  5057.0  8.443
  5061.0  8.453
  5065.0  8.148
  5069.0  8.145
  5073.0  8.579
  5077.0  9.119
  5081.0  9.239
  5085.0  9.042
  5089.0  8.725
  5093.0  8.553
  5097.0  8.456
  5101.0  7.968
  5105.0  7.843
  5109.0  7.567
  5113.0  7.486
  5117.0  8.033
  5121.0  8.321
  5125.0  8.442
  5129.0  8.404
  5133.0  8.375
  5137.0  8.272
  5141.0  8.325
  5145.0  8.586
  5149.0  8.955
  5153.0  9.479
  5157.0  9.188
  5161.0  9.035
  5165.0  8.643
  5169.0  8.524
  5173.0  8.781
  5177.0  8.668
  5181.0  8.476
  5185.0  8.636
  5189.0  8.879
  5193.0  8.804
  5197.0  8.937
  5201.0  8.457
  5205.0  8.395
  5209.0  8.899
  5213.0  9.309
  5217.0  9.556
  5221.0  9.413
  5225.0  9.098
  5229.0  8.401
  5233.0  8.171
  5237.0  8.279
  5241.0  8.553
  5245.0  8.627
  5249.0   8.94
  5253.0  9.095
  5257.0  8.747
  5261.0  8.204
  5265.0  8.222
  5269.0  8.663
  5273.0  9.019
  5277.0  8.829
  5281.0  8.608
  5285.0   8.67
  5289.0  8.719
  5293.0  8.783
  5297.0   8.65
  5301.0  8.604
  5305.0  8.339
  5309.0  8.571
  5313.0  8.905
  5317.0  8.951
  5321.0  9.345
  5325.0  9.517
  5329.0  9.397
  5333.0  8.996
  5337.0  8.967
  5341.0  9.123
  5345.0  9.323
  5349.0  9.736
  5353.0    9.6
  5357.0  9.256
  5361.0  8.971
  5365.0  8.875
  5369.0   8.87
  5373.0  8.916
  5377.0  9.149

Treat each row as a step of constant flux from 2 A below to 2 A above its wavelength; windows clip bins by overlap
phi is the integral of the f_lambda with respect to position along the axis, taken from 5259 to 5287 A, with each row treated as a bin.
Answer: 241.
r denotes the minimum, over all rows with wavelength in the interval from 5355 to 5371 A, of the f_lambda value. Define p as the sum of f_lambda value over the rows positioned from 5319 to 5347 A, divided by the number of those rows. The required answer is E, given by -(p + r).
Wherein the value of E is -18.1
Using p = 9.24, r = 8.87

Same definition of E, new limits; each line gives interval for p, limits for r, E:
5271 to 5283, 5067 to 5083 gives -17.0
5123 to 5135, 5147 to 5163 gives -17.4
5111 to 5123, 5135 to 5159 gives -16.2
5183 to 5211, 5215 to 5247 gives -16.9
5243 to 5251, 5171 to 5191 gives -17.3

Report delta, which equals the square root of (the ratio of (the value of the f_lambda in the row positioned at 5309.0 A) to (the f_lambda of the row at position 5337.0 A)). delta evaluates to 0.98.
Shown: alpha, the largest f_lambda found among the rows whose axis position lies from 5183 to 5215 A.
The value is 9.309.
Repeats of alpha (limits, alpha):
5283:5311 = 8.783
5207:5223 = 9.556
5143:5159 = 9.479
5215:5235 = 9.556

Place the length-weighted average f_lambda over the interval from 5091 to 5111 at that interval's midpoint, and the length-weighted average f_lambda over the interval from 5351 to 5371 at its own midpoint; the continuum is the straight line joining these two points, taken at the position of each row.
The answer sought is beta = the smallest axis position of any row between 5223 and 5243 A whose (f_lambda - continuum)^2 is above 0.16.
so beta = 5225.0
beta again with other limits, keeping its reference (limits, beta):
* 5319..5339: 5325.0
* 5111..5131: 5113.0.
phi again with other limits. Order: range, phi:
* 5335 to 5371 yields 331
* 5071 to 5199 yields 1097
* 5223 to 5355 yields 1167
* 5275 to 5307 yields 277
